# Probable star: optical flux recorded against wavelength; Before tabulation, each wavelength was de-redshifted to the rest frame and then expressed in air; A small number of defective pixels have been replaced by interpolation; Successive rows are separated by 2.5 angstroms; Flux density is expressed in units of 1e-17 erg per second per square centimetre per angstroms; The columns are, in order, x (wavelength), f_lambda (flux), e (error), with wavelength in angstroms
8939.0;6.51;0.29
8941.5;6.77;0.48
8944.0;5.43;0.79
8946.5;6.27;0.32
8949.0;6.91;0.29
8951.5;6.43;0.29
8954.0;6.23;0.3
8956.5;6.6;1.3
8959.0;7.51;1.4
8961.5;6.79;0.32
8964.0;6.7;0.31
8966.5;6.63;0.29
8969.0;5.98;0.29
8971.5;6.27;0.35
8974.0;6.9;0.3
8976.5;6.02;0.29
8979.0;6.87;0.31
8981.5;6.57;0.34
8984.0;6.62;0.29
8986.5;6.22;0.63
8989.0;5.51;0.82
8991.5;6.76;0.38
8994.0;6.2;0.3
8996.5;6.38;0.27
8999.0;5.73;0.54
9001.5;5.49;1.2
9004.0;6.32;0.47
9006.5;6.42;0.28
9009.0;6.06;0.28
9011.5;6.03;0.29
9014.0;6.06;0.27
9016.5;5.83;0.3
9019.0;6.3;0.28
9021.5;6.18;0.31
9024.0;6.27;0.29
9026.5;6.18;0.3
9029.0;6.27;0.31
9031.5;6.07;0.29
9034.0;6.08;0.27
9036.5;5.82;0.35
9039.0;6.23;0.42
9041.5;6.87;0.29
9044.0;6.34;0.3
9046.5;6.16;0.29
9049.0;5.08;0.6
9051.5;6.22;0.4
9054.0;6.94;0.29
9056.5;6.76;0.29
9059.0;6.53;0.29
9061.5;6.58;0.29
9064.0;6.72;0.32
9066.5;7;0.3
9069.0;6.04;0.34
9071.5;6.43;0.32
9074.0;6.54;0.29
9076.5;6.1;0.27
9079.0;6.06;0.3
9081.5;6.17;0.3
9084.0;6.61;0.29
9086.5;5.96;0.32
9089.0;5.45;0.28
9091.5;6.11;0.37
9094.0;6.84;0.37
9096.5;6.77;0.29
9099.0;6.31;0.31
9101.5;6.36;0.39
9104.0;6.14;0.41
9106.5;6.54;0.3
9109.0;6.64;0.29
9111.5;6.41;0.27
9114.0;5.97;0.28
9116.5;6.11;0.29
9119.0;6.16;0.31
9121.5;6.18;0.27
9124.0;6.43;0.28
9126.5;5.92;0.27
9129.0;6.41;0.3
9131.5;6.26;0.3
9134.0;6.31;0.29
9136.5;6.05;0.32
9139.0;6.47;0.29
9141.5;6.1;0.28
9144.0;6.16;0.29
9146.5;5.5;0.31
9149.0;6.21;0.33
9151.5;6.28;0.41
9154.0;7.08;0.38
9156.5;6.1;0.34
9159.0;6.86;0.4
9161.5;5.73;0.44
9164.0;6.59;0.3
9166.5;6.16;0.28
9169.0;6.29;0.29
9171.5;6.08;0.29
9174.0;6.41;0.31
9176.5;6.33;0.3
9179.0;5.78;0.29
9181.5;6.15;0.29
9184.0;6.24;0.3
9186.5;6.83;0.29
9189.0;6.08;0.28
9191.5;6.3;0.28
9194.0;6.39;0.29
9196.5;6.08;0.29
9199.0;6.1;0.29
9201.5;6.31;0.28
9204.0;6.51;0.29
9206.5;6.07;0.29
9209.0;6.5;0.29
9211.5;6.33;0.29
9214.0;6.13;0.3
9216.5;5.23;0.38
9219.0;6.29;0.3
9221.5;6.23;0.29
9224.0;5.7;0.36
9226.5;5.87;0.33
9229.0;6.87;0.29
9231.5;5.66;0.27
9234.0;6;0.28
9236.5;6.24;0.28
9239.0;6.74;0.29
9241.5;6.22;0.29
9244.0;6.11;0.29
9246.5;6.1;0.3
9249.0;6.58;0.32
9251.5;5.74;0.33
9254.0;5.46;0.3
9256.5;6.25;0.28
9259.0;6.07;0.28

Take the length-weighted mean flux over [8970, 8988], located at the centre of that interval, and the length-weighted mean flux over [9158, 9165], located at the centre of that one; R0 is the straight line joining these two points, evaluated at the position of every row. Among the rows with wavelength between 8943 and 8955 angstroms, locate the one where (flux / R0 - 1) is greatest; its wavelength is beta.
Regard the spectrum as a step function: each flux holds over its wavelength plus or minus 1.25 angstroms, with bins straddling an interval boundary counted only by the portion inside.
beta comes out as 8949.0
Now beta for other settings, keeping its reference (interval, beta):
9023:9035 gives 9029.0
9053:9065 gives 9054.0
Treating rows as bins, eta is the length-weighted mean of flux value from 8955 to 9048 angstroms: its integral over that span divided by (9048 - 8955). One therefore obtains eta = 6.30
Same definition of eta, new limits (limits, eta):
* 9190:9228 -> 6.14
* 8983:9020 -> 6.12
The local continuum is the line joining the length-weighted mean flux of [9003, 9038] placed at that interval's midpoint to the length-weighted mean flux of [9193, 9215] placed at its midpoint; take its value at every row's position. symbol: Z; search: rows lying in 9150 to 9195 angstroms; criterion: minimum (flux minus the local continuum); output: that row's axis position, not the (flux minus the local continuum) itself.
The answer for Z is 9161.5 angstroms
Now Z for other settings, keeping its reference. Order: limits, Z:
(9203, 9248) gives 9216.5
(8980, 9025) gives 9001.5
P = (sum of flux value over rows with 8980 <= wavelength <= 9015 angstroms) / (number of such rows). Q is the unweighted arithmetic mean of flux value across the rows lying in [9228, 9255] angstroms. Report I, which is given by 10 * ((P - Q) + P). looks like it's 62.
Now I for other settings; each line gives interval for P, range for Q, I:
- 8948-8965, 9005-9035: 73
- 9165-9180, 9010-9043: 62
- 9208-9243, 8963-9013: 60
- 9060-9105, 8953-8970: 61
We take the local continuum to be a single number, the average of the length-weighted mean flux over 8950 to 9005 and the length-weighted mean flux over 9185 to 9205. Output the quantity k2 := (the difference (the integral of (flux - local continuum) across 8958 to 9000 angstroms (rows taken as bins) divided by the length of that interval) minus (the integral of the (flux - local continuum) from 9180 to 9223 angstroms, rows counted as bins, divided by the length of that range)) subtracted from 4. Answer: 3.77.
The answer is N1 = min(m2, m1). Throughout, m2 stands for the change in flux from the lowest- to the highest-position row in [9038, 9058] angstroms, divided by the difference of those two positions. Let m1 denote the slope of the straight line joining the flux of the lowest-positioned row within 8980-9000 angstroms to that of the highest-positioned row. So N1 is -0.05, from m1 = -0.048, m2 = 0.03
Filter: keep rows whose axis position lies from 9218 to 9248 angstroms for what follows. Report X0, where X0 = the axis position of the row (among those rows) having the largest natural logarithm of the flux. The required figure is 9229.0 angstroms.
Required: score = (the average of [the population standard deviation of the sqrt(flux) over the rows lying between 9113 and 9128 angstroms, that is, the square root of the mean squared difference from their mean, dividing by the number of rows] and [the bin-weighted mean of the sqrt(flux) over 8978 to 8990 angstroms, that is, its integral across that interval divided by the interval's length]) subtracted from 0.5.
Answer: -0.777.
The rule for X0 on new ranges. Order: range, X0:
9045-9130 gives 9066.5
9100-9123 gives 9109.0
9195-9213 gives 9204.0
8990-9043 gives 9041.5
